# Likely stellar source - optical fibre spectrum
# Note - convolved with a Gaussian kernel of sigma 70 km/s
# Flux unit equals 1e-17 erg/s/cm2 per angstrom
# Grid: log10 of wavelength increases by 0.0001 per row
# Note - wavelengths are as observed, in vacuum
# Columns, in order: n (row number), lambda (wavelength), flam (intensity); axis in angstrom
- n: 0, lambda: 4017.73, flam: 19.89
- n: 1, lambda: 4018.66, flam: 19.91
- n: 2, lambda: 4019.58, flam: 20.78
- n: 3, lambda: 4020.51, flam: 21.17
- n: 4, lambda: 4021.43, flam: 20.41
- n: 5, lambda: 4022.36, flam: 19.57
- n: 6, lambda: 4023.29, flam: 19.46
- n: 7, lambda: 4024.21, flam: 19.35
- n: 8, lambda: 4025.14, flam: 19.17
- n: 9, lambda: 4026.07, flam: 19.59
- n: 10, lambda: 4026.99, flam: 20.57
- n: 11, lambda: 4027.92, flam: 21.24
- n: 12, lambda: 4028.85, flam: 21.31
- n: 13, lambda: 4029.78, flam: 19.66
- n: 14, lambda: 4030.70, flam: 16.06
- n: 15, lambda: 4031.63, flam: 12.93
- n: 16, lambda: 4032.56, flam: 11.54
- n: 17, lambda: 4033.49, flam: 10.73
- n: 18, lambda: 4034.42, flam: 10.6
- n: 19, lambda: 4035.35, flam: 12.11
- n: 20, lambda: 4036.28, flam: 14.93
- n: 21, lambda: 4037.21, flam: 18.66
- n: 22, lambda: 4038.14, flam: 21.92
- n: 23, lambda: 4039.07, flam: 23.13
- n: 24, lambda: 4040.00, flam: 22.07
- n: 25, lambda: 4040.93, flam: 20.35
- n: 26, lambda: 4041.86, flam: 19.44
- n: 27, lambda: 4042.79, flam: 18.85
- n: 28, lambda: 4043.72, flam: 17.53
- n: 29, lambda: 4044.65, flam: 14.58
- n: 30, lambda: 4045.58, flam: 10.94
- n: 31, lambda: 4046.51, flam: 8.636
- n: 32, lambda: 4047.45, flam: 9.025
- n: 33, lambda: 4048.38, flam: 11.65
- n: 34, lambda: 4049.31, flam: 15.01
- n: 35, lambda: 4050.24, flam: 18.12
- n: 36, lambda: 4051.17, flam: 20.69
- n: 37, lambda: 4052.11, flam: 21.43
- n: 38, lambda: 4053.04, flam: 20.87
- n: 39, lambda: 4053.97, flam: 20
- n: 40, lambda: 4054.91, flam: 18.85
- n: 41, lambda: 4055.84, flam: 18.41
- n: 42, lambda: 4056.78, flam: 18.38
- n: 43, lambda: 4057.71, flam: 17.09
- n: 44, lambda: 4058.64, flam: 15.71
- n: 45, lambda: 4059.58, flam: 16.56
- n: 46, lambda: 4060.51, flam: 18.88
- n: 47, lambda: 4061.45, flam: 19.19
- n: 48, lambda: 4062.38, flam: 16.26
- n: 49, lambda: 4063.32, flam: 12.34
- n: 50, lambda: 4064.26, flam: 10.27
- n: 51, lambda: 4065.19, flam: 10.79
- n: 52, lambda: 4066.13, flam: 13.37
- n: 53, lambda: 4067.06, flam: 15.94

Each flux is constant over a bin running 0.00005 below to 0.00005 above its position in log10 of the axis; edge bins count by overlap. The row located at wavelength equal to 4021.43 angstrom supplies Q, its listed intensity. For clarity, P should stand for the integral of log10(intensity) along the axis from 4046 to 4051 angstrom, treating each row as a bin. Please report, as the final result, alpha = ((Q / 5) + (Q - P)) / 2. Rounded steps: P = 5.46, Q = 20.41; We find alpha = 10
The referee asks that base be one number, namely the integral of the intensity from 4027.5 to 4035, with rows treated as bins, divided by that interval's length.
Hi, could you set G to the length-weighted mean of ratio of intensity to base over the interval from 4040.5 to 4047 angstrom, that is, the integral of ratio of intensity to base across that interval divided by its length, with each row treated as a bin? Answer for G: 1.02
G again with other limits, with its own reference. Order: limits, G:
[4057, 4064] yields 1.07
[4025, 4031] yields 1.28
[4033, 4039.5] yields 1.03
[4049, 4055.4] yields 1.26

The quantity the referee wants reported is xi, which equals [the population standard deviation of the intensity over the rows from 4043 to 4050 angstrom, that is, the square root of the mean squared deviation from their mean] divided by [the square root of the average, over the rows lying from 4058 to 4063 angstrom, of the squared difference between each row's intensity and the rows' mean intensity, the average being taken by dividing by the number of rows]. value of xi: 2.1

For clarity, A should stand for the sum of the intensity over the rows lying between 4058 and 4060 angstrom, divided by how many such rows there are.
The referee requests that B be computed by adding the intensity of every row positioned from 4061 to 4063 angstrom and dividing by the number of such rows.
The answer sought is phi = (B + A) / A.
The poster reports 2.1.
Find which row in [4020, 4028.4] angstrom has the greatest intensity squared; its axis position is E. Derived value 4027.92 angstrom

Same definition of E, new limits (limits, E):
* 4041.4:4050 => 4041.86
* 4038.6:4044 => 4039.07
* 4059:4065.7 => 4061.45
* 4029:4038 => 4029.78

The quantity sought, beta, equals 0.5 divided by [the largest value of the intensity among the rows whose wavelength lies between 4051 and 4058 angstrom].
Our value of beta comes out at 0.0233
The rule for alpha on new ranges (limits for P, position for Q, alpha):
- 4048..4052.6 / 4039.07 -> 11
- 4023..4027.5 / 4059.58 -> 7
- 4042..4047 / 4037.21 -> 8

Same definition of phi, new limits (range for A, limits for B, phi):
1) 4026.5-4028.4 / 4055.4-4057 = 1.9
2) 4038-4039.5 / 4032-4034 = 1.5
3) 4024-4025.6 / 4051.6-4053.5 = 2.1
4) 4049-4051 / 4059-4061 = 2.1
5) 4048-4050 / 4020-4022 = 2.6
